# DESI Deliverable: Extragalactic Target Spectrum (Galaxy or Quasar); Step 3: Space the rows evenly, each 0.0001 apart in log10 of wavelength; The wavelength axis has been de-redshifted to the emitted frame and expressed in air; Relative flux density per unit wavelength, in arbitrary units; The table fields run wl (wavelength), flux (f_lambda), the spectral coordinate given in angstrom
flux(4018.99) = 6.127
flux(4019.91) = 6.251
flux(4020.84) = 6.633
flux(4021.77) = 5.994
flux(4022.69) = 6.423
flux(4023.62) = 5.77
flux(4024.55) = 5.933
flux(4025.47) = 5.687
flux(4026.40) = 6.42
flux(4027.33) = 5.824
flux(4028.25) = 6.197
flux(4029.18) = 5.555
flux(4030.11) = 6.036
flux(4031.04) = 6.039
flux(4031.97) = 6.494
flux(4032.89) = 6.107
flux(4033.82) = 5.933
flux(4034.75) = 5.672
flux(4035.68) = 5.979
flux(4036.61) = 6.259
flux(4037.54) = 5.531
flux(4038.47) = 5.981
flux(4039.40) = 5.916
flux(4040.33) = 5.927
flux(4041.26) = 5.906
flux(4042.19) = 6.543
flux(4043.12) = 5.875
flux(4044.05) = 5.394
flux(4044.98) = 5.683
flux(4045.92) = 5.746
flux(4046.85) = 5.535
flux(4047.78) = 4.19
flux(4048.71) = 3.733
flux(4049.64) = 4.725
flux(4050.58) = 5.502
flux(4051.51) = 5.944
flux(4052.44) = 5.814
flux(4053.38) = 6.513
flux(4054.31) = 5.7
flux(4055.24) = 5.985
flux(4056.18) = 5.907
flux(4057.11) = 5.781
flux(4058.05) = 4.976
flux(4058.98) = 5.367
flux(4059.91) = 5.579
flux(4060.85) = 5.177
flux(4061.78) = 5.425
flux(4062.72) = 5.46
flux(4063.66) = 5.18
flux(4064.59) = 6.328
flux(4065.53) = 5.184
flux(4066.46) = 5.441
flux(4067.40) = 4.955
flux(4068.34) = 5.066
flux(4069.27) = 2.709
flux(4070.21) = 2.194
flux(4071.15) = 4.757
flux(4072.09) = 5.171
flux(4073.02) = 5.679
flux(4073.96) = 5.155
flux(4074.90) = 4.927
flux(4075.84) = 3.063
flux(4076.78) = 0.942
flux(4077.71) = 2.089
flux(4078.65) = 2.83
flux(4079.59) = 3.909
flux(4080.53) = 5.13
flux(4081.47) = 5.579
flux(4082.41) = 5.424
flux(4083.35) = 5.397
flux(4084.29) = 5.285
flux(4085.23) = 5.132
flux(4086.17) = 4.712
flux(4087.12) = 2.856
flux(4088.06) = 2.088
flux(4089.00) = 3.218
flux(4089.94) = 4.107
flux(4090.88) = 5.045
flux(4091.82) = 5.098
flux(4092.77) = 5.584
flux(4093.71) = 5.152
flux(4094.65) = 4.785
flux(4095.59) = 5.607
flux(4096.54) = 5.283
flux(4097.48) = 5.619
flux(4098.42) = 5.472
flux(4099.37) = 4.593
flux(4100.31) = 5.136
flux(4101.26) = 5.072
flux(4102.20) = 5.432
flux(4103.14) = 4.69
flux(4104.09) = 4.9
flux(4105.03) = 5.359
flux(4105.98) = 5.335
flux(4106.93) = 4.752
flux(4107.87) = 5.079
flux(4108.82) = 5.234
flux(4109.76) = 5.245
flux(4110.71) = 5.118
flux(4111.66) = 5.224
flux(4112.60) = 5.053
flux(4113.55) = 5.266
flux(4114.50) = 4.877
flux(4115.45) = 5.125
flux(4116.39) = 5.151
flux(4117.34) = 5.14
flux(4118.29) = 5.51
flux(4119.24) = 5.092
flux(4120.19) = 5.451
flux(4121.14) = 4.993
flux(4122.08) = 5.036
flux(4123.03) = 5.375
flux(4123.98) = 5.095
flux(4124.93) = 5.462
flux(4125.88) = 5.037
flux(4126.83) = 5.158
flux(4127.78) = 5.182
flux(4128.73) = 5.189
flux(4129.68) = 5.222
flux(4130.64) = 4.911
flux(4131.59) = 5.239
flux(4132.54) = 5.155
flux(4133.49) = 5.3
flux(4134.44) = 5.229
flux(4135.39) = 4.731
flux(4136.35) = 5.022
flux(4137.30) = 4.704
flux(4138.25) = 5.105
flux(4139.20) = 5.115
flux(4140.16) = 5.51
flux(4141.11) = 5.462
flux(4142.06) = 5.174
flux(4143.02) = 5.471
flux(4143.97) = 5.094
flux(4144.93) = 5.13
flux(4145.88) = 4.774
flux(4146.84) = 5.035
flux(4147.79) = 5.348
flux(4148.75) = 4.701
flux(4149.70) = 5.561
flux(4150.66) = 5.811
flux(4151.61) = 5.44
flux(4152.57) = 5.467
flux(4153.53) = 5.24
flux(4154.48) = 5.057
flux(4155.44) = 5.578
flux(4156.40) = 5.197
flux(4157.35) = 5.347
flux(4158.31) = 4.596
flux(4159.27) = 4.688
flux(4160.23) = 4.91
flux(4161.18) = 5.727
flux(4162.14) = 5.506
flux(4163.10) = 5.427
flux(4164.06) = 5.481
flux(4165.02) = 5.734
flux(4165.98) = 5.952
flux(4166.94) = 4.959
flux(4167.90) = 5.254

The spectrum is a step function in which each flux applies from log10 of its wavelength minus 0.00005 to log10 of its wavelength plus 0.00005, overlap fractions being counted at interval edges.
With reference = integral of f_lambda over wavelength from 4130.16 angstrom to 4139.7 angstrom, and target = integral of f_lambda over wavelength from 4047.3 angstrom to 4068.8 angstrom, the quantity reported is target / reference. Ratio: 2.4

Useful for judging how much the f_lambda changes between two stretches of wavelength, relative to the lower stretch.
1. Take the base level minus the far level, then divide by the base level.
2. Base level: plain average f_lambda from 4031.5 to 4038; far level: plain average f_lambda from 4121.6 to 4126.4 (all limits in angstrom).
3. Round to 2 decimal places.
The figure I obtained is 0.13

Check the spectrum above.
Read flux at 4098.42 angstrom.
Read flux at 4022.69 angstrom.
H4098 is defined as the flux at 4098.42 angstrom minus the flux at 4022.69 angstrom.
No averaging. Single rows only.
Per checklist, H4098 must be -1.0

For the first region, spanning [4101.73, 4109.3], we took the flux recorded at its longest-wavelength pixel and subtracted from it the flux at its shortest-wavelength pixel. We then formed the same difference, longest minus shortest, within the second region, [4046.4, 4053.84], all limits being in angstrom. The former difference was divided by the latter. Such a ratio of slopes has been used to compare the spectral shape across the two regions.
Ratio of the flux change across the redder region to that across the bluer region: -0.2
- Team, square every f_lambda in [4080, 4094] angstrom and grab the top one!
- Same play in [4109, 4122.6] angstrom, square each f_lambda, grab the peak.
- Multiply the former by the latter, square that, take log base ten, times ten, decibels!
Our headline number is 59.5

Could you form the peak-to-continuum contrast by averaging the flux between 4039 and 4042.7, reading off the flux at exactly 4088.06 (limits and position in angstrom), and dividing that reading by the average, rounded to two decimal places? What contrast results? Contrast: 0.34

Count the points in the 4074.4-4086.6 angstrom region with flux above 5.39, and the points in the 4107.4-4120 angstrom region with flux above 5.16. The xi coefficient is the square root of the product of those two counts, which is 3.9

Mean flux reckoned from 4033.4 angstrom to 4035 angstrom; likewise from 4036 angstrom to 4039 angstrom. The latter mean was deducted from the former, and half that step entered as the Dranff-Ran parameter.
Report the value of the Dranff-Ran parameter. -0.06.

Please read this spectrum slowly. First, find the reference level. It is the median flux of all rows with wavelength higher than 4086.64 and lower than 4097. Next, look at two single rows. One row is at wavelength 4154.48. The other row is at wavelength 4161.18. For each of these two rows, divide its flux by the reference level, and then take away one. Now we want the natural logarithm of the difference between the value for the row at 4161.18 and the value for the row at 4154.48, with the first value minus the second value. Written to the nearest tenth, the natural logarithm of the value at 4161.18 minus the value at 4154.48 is -2.0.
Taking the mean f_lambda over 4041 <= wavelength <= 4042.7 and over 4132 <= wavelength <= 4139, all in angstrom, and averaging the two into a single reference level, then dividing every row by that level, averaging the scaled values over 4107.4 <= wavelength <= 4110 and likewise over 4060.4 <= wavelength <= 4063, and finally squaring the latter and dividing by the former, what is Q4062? 0.98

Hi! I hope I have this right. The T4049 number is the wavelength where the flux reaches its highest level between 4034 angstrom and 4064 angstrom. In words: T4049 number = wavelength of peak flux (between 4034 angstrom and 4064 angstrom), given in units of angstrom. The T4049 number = 4042.19 angstrom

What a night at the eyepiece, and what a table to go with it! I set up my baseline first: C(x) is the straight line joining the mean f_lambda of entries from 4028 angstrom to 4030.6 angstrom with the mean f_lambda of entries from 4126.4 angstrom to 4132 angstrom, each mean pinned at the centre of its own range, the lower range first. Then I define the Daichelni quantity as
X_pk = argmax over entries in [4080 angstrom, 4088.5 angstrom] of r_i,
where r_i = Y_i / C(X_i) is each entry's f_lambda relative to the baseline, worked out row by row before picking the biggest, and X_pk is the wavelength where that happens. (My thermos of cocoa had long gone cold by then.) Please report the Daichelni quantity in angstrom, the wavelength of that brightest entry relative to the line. 4081.47 angstrom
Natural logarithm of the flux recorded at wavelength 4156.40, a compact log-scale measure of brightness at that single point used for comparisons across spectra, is 1.65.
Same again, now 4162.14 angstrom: 1.71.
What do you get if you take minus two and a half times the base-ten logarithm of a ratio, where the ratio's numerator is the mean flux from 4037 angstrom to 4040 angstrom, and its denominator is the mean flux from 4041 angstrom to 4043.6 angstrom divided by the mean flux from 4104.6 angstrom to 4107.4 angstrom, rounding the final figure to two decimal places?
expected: -1.72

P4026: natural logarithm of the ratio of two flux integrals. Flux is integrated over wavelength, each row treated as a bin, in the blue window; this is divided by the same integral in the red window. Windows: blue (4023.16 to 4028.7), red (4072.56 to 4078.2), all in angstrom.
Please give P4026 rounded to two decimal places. 0.48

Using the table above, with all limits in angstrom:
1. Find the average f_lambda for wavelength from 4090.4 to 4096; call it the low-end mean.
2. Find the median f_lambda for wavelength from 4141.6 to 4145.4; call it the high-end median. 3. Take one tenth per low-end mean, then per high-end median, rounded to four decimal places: 0.0037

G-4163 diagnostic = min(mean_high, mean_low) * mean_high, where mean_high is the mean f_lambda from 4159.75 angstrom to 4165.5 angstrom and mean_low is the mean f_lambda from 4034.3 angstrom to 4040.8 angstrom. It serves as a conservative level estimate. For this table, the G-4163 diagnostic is 29.9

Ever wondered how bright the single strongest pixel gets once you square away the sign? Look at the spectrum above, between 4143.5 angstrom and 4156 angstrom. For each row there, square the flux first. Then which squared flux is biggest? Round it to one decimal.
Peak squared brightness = 33.8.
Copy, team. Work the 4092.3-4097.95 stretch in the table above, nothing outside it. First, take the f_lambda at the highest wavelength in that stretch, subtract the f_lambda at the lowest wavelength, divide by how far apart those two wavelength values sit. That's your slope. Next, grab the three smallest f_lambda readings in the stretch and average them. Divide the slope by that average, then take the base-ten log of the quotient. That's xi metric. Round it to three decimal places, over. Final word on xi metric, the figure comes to -2.834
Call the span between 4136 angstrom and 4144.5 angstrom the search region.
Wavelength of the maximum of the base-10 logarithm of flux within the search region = 4140.16 angstrom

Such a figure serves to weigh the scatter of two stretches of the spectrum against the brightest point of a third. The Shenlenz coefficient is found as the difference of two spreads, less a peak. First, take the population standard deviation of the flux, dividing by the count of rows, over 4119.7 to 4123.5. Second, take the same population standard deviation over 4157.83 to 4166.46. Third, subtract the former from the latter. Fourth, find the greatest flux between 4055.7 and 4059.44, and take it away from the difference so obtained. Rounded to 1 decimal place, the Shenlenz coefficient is -5.6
